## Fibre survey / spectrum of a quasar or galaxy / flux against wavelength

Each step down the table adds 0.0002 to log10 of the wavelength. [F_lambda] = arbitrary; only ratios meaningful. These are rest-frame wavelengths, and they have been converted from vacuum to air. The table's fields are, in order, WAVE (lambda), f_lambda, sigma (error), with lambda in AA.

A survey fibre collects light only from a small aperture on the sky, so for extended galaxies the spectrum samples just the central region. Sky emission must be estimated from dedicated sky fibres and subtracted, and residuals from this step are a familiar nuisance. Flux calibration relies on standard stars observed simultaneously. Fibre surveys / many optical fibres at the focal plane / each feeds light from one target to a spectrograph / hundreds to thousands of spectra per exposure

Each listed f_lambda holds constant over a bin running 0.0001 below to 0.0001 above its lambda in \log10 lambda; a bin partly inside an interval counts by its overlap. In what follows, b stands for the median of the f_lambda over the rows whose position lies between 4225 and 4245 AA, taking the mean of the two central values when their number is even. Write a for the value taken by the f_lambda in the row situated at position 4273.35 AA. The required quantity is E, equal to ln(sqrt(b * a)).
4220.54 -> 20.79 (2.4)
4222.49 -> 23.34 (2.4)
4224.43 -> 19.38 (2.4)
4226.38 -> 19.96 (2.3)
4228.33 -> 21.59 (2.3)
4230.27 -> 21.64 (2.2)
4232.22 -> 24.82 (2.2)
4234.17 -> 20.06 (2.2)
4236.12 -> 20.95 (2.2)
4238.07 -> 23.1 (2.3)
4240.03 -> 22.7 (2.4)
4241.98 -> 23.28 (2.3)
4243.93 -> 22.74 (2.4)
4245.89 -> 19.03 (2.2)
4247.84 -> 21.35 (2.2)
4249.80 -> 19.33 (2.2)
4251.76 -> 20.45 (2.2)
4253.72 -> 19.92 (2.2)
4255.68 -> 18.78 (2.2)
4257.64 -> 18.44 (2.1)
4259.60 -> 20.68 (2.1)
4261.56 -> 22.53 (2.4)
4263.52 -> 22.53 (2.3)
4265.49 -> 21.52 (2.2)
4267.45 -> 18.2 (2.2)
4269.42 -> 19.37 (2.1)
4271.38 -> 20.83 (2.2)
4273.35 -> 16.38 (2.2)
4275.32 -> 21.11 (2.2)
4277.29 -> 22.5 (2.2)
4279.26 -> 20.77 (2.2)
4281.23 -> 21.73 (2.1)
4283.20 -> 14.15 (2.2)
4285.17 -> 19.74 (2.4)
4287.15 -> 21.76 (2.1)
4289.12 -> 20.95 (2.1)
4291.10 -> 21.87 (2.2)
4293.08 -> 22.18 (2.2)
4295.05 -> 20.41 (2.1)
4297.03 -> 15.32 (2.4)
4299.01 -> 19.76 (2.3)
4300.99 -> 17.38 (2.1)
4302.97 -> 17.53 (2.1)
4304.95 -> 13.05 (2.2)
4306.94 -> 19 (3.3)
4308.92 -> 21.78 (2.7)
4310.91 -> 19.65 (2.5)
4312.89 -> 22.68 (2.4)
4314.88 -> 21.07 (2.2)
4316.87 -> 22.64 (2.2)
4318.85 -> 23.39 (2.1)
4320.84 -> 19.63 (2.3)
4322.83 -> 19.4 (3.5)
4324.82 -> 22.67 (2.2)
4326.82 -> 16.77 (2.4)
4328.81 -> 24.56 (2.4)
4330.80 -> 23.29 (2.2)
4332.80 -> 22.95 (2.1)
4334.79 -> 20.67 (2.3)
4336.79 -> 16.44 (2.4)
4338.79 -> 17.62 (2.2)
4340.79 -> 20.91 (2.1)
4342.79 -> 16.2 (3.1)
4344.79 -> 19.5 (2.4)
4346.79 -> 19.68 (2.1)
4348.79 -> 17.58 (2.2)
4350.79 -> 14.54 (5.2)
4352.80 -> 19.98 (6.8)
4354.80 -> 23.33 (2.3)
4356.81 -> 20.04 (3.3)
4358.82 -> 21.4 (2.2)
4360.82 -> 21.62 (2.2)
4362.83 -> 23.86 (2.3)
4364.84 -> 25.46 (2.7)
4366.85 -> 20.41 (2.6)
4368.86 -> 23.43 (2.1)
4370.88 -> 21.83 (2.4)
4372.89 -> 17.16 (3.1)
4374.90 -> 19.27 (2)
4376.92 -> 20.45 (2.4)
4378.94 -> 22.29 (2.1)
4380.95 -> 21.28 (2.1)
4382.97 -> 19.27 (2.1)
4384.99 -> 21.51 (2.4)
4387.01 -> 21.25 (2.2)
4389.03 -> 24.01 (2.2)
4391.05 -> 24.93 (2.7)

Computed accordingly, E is 2.95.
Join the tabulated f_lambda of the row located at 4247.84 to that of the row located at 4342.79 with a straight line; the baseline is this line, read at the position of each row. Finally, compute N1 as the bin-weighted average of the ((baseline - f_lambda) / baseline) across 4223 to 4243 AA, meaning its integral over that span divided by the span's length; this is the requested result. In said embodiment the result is 0.02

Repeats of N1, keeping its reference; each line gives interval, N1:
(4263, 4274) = 0.02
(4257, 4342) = -0.09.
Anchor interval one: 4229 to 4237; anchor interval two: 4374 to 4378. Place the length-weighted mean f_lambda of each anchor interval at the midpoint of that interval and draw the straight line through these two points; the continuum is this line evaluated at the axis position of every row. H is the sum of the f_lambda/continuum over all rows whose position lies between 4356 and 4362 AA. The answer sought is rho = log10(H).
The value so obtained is 0.496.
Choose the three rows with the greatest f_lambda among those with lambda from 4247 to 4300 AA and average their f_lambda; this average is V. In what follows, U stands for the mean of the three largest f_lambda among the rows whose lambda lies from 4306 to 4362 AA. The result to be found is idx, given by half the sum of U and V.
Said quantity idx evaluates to 23.1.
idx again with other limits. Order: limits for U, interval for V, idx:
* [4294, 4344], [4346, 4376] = 24.0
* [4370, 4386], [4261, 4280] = 22.2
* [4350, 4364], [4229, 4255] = 23.3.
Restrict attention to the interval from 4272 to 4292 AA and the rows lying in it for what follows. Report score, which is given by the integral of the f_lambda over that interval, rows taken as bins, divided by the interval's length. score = 20.1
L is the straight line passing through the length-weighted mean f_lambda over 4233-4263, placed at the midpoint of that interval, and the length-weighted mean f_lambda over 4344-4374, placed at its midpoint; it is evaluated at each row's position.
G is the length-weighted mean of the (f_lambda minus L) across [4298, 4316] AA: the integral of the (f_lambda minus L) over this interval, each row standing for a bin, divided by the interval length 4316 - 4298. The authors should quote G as -1.7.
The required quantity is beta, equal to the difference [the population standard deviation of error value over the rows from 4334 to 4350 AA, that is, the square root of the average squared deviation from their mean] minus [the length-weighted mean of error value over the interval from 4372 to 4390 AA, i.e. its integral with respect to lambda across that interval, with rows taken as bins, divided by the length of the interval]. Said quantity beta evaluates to -2.0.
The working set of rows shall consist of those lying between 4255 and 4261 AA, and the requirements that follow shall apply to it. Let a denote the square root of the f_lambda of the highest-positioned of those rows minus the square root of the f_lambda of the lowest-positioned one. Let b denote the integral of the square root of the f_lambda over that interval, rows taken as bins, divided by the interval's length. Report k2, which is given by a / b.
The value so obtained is 0.05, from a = 0.2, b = 4.42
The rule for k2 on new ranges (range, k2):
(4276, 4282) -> -0.02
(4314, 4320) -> 0.05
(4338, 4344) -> -0.04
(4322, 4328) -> -0.07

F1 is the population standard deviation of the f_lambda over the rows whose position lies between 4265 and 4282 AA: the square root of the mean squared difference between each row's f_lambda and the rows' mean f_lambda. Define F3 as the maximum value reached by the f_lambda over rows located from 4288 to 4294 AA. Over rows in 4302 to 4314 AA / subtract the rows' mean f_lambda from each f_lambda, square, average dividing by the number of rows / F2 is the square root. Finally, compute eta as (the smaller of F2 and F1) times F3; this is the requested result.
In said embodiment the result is 41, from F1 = 1.8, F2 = 3.1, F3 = 22.18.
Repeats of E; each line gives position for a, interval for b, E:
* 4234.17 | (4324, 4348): 3.00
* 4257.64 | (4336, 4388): 2.97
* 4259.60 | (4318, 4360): 3.01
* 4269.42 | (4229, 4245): 3.04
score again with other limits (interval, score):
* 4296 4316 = 18.7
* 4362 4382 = 21.5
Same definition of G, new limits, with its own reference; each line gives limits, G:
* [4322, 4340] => -0.2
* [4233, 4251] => 0.5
